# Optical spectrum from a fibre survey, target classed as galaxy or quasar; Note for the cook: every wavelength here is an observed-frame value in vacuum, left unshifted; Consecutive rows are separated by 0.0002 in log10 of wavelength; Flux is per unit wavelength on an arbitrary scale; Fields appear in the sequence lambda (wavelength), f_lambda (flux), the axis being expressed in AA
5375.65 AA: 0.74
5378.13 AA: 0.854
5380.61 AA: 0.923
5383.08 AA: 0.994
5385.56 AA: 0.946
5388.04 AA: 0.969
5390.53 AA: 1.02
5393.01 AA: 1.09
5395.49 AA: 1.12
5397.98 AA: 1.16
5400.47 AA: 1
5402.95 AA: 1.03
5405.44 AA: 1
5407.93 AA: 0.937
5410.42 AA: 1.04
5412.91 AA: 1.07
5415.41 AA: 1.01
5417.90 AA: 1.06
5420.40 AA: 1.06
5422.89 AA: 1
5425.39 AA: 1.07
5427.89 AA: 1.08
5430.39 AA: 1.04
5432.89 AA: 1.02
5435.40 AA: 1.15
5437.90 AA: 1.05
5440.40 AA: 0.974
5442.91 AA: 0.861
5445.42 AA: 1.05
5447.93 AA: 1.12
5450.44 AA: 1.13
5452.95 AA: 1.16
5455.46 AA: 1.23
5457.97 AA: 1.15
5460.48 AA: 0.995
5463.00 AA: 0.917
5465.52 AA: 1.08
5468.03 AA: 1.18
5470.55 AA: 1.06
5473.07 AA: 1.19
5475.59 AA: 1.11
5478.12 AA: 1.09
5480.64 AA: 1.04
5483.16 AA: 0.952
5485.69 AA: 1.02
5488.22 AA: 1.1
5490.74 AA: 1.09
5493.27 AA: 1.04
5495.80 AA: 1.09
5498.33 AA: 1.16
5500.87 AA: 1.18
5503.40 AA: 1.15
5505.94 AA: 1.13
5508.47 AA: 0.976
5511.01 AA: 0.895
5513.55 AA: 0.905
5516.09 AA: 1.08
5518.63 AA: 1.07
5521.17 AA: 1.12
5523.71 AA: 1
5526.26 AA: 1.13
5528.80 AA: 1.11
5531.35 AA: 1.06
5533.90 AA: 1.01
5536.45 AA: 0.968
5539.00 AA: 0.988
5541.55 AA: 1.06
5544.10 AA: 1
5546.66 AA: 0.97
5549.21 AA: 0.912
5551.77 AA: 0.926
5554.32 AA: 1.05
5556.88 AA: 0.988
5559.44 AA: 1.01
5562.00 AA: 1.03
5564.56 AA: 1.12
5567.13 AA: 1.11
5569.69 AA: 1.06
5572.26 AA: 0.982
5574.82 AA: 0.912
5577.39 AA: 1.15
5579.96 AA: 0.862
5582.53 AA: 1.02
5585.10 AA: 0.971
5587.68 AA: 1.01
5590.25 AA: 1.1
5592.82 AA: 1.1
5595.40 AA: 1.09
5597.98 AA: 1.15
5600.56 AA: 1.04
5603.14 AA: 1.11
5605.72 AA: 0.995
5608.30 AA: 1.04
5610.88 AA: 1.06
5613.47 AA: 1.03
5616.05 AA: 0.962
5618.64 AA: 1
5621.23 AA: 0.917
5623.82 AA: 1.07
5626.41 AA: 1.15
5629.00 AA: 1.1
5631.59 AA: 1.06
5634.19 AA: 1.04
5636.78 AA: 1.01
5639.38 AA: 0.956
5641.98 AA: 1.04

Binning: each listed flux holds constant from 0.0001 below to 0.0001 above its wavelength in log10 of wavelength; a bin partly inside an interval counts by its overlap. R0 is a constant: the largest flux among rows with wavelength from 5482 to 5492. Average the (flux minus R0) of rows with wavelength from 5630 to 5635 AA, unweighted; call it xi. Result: -0.050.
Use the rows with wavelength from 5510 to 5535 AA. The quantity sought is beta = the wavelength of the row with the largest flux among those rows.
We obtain 5526.26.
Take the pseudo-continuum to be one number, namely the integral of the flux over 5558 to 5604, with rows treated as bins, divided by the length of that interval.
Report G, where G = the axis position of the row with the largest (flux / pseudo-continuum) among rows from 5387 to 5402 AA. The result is 5397.98 AA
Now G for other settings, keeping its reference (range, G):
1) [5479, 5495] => 5488.22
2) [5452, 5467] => 5455.46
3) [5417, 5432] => 5427.89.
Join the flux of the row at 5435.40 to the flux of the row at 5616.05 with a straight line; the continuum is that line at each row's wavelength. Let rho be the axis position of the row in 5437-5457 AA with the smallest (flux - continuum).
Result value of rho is 5442.91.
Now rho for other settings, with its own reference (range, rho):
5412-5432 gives 5422.89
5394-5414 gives 5407.93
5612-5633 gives 5621.23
